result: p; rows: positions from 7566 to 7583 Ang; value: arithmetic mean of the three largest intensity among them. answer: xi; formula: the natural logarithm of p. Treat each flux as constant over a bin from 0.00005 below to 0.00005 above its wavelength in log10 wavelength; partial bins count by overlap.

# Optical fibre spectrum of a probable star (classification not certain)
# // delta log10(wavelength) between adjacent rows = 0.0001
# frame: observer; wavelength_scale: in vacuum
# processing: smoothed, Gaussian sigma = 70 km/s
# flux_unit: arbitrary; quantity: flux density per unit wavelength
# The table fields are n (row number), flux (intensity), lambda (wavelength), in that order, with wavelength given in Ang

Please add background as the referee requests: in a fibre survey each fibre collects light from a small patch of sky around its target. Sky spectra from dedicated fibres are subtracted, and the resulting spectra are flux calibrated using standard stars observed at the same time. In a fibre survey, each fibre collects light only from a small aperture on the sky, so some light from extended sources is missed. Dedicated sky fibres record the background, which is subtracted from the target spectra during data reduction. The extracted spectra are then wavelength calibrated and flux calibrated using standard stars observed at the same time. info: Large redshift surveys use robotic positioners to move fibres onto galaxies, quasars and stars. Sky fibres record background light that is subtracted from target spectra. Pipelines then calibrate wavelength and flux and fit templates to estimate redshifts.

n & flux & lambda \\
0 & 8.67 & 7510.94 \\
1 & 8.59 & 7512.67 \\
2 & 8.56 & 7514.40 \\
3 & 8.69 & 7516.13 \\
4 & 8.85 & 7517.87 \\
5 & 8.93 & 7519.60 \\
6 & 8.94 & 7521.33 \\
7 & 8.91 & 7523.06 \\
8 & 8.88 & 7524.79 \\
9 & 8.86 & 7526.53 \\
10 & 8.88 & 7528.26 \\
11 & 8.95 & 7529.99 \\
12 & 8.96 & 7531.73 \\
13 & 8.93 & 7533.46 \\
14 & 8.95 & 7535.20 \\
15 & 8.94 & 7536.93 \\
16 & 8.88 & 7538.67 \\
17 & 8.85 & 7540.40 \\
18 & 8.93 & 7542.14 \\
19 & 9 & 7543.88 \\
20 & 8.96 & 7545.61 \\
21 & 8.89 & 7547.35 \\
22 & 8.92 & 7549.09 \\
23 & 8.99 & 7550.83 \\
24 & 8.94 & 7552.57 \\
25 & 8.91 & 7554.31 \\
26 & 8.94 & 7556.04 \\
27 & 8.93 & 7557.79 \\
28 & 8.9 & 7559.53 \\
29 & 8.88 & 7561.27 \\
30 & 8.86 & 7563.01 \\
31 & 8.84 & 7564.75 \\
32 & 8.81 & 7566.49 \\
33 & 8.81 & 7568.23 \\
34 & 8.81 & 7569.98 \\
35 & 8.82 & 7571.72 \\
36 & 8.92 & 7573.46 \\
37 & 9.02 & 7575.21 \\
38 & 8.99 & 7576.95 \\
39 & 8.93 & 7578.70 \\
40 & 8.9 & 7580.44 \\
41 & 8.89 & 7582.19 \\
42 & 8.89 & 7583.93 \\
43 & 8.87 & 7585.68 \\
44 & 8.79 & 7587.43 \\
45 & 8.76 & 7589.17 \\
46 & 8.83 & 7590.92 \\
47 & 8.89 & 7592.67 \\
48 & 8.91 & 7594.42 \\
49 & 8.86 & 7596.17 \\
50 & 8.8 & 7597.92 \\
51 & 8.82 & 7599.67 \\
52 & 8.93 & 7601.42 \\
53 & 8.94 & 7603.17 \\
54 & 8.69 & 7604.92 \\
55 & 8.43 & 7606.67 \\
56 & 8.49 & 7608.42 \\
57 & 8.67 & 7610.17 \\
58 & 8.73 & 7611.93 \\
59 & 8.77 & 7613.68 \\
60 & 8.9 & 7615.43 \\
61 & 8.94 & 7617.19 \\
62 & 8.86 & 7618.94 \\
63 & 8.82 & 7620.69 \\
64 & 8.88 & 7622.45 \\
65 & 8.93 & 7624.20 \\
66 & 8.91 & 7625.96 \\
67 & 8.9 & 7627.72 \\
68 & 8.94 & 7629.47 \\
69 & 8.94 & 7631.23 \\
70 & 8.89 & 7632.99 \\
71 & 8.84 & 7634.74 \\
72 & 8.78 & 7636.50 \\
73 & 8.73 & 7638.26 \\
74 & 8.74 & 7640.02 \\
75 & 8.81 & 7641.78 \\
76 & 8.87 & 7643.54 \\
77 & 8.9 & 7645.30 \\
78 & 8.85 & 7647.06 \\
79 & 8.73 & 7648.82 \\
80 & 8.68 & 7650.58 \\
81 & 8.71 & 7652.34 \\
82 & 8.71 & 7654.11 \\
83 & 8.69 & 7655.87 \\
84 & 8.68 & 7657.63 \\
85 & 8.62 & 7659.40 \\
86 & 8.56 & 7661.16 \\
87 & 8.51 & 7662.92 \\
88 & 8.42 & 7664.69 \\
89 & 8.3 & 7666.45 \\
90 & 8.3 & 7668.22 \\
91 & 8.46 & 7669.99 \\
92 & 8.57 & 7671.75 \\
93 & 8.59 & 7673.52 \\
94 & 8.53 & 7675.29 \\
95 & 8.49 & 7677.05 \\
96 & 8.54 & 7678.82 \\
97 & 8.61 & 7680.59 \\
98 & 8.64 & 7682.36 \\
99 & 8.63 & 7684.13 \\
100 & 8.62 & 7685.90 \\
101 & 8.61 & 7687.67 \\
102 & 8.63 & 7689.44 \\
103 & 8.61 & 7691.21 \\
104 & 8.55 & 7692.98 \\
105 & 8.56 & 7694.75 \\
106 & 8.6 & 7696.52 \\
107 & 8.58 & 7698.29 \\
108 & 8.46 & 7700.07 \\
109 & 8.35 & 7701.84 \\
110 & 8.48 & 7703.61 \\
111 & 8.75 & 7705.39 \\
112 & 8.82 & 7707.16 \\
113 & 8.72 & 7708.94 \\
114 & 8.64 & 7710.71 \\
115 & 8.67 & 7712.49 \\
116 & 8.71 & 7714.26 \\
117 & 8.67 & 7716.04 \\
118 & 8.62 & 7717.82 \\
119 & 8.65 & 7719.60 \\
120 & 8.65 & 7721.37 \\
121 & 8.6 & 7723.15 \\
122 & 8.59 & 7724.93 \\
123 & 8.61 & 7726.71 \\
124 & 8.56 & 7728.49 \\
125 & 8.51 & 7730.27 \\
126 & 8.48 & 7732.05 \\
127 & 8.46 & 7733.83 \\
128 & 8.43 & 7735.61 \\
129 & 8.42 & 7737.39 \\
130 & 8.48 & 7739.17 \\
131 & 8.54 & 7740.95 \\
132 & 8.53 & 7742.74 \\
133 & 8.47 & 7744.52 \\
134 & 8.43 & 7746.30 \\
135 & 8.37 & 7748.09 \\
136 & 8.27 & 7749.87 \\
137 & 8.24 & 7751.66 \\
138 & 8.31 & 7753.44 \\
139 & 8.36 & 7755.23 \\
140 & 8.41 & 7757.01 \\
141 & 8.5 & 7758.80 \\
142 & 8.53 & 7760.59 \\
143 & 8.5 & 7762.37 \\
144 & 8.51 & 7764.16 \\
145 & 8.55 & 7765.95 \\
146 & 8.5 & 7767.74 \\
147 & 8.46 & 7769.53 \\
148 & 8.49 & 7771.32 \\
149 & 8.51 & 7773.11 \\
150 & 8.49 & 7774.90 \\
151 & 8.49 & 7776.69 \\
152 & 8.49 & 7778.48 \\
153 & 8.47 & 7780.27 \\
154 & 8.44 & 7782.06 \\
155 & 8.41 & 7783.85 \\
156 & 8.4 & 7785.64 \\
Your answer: 2.19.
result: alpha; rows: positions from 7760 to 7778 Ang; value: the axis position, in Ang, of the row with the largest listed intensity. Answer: 7765.95 Ang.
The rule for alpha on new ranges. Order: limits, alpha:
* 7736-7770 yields 7765.95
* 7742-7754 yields 7742.74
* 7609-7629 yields 7617.19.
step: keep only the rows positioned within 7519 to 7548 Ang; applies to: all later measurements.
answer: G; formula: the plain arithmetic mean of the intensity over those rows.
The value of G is 8.92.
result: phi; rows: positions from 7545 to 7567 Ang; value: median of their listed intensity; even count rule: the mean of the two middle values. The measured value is 8.91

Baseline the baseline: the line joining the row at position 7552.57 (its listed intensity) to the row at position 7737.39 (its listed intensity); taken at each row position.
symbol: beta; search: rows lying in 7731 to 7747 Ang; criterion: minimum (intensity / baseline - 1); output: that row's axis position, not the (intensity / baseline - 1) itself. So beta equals 7737.39 Ang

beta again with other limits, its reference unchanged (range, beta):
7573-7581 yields 7580.44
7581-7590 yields 7589.17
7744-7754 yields 7751.66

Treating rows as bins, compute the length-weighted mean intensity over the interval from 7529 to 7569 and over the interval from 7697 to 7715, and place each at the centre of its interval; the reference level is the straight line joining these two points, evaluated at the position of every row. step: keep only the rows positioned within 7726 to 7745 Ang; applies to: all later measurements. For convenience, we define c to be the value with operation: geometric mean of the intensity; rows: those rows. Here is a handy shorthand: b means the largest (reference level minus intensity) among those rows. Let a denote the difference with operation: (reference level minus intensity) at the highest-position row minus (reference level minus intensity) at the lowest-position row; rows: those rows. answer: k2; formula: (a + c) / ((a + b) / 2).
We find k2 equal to 70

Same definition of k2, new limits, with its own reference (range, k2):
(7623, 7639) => 96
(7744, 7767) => 97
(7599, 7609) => 26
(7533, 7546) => 675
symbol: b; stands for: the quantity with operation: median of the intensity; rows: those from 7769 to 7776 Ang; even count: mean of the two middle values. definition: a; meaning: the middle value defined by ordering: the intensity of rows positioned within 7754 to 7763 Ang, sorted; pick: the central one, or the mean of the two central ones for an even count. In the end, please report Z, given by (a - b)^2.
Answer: 0.000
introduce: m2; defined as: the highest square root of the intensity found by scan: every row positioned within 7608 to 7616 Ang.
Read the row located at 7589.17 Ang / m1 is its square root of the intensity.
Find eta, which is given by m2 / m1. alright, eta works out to 1.01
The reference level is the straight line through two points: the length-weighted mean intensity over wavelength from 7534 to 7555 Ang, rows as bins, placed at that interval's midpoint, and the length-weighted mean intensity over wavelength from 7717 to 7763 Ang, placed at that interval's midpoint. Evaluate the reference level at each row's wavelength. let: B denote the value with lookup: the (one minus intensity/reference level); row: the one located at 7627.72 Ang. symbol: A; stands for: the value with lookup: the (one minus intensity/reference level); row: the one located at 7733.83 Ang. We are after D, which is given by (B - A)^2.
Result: 0.0005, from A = 0.004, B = -0.019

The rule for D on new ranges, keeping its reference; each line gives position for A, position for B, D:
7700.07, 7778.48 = 0.0006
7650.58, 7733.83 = 0.0000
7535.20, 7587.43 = 0.0000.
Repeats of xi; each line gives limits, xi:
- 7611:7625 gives 2.19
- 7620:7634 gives 2.19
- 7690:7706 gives 2.16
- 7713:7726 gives 2.16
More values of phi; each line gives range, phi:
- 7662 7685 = 8.53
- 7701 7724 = 8.65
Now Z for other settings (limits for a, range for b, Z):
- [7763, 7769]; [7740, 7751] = 0.004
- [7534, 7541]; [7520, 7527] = 0.000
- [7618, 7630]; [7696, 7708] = 0.102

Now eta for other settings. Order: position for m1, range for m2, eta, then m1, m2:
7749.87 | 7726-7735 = 1.02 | 2.88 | 2.93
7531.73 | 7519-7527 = 1.00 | 2.99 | 2.99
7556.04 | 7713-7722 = 0.99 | 2.99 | 2.95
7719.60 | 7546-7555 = 1.02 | 2.94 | 3.00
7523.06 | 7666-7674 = 0.98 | 2.98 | 2.93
